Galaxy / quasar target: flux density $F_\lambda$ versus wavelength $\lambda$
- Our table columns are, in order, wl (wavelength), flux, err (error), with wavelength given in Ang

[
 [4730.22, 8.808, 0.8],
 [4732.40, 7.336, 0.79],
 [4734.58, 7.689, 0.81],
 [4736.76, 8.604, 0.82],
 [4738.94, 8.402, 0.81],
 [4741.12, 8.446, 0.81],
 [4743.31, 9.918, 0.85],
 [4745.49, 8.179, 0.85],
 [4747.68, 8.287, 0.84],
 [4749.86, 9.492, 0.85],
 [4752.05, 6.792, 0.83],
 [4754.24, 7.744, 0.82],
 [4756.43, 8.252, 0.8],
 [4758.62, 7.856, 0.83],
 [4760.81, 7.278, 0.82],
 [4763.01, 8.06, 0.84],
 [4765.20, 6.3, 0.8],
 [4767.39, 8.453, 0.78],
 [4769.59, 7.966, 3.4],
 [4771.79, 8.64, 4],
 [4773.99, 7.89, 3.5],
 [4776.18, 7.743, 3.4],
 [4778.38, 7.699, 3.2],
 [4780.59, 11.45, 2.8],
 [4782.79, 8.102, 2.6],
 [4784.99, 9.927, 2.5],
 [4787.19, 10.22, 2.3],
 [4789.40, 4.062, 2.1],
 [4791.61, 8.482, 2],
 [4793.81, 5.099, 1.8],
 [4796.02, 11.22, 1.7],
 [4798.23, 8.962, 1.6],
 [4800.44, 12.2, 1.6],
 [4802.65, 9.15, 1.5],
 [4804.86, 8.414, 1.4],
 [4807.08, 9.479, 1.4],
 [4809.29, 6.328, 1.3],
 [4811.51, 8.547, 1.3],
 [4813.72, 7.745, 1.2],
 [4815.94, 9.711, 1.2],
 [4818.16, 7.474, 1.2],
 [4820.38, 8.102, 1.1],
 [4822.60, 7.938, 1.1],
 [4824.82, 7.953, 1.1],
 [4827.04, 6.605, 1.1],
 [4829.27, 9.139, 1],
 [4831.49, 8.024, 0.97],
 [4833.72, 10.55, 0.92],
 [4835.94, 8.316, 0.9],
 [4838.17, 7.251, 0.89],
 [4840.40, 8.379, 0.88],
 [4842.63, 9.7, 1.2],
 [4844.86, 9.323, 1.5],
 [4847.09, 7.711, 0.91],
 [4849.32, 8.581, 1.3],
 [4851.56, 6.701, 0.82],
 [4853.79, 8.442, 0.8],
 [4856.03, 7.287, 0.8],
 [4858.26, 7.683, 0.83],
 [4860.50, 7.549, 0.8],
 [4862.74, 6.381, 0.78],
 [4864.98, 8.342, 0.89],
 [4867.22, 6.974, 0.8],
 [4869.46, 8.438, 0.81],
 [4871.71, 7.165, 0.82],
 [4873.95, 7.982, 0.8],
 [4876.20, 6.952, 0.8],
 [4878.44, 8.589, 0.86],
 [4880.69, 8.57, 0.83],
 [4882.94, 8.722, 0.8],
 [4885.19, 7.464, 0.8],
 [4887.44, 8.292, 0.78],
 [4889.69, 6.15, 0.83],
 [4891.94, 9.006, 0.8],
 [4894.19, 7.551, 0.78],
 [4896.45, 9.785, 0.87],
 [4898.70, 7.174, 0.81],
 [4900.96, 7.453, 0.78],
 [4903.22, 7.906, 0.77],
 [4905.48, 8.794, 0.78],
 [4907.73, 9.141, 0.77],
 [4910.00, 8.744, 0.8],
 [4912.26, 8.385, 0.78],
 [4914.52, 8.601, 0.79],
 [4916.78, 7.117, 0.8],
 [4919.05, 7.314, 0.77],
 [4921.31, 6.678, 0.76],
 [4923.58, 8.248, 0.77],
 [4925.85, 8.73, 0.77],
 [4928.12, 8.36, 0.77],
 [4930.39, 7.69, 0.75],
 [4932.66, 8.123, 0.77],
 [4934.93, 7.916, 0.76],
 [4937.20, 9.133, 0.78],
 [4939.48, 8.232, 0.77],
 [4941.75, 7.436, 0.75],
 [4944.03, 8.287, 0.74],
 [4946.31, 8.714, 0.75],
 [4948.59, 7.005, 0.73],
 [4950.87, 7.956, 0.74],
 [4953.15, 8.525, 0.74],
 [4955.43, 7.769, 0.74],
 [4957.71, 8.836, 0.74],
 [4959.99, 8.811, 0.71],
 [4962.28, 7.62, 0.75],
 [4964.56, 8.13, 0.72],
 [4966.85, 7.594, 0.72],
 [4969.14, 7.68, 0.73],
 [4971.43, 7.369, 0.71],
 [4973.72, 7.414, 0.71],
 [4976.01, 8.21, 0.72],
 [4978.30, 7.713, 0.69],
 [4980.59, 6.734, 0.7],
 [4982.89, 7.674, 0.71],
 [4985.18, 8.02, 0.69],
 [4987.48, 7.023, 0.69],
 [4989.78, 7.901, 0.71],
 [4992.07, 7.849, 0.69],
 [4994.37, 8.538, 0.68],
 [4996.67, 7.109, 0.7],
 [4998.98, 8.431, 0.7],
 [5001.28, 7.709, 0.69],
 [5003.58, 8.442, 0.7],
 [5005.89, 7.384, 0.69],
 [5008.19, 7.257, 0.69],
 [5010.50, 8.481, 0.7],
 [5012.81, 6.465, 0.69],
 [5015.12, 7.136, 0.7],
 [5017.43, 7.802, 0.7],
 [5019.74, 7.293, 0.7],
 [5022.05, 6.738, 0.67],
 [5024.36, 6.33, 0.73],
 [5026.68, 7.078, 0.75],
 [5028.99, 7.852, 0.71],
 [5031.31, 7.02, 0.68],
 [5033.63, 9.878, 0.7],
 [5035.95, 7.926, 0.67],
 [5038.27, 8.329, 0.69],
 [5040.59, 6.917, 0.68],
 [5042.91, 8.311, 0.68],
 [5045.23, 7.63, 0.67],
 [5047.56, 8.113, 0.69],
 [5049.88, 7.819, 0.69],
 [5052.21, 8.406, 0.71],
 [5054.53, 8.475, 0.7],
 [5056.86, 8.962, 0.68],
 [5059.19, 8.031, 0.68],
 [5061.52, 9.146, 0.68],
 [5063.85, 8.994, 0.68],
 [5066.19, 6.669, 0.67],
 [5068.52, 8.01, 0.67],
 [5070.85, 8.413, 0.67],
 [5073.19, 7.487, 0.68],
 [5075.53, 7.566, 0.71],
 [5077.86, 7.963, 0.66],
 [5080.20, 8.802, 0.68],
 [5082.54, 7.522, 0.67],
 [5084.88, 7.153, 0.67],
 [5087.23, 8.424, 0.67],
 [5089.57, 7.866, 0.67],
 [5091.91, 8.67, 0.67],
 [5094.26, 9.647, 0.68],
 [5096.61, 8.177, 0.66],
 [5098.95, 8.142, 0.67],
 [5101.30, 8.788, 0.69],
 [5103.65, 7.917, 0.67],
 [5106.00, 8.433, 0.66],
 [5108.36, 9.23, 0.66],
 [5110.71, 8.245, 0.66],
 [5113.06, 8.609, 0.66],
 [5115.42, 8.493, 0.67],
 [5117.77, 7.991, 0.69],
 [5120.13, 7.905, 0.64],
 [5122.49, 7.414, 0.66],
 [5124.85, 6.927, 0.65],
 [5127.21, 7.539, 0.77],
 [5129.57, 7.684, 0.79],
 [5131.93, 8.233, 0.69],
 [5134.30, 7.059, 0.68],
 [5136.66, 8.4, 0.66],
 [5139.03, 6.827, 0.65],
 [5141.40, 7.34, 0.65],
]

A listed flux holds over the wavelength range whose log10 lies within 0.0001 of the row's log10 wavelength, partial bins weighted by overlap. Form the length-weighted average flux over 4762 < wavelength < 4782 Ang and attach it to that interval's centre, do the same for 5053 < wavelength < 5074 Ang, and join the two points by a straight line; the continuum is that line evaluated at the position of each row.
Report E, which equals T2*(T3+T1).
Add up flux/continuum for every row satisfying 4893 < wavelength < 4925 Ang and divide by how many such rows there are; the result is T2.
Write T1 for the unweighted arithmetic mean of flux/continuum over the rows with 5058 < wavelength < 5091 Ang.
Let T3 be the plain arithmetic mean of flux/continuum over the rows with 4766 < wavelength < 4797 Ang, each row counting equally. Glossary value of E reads 1.94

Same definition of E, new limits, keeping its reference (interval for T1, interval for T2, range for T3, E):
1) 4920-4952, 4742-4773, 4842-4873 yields 1.89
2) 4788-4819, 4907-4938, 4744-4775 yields 1.95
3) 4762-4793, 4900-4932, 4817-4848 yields 1.96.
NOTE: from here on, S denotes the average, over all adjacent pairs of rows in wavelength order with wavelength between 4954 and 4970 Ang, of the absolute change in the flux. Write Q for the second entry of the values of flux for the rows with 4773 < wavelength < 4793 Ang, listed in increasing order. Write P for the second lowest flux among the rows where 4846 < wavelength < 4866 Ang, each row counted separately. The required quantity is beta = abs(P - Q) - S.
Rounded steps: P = 6.701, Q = 7.699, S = 0.57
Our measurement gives 0.4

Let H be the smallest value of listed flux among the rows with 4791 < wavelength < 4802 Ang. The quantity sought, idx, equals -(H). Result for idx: -5.1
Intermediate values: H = 5.099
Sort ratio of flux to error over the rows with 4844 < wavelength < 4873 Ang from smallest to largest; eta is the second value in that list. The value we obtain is 6.60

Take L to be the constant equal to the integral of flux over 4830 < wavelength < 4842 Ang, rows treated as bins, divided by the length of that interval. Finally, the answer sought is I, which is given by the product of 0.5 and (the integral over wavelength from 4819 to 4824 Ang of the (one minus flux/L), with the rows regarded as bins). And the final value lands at 0.2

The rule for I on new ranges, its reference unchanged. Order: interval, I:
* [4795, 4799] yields -0.4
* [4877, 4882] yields 0.0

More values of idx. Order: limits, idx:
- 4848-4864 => -6.4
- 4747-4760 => -6.8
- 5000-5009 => -7.3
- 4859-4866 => -6.4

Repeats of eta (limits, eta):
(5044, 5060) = 11.39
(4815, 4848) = 6.22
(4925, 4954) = 9.91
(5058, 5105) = 10.66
